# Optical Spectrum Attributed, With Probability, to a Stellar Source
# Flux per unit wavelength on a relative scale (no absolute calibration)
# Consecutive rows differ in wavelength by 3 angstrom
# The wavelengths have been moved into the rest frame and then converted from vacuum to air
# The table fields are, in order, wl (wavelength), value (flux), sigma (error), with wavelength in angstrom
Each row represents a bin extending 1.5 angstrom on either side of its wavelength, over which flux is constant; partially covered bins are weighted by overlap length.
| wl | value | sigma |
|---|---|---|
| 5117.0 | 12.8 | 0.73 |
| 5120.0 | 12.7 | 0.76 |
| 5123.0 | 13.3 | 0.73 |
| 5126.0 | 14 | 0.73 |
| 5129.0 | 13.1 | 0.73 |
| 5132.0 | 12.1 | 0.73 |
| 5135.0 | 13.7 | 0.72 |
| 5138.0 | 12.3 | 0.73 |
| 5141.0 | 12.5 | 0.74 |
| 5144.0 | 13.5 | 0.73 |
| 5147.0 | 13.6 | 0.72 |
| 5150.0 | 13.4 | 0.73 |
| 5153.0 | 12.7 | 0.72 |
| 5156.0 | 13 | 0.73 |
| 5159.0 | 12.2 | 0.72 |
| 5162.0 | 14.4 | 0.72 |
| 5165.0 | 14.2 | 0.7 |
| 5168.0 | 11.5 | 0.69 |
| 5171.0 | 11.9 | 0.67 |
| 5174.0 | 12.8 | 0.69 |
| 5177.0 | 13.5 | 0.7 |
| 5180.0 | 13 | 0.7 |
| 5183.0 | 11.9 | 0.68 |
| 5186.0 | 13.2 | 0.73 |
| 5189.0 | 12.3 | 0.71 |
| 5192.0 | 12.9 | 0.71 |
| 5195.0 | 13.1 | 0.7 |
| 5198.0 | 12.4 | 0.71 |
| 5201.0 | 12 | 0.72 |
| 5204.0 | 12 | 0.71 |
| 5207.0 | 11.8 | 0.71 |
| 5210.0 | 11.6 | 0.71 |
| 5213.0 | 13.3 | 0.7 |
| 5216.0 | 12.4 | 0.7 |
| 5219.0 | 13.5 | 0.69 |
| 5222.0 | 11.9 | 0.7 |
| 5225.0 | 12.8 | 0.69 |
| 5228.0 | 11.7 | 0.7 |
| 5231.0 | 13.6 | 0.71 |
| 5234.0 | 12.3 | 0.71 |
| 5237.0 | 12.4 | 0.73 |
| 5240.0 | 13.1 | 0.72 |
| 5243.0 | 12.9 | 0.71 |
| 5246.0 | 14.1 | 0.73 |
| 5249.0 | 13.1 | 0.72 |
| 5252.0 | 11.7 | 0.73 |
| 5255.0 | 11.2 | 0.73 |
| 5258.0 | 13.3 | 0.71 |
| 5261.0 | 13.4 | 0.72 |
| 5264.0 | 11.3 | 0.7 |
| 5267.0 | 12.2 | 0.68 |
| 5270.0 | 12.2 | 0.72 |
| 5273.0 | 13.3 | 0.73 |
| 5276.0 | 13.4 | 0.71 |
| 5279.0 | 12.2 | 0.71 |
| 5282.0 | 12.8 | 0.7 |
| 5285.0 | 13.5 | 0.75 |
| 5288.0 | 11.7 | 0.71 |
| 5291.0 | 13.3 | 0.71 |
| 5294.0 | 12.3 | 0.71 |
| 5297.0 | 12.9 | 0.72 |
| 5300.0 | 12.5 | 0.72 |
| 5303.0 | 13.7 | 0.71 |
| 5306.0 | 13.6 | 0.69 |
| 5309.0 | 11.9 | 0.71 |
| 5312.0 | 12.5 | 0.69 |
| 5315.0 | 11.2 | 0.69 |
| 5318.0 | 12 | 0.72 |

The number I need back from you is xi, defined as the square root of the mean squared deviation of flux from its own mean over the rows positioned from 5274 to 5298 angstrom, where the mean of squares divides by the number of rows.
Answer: 0.60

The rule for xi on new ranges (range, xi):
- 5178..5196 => 0.47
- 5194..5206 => 0.45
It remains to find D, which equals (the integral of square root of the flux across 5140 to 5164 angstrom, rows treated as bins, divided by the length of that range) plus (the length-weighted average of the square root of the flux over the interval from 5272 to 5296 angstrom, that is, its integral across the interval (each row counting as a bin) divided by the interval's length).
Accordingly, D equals 7.21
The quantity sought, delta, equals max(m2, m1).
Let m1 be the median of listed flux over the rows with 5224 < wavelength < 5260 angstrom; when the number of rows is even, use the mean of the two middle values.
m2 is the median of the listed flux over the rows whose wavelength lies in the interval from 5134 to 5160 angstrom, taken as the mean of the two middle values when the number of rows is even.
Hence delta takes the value 13.0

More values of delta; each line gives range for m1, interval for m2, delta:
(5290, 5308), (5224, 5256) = 13.1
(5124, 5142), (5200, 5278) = 12.8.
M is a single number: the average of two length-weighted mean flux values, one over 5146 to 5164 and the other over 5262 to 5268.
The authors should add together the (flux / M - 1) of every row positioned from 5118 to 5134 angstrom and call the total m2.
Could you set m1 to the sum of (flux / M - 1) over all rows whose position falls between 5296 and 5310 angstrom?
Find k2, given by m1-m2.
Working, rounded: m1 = 0.15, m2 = 0.20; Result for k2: -0.048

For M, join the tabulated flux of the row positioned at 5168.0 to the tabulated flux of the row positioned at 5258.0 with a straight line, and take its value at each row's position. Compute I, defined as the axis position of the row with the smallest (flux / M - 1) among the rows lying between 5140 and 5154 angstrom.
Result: 5153.0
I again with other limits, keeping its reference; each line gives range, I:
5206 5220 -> 5210.0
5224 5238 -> 5228.0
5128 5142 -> 5132.0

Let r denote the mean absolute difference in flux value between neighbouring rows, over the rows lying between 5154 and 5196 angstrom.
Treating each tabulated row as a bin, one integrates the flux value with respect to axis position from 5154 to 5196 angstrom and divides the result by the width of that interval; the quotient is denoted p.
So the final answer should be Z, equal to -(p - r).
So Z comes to -11.9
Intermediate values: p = 12.85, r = 0.962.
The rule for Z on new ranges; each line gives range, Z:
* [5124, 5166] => -12.4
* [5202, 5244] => -11.6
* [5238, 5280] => -11.8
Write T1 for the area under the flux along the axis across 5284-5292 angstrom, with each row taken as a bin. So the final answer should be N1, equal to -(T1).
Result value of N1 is -102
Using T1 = 102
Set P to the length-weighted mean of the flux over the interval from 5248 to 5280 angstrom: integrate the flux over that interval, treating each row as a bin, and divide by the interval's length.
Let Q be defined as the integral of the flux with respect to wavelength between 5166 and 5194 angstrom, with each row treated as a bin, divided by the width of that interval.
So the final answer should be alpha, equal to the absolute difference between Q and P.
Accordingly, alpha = 0.12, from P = 12.5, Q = 12.6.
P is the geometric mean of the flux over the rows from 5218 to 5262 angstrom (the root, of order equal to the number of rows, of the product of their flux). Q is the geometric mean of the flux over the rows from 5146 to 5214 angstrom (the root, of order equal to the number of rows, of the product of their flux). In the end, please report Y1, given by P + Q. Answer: 25.41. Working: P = 12.7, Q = 12.7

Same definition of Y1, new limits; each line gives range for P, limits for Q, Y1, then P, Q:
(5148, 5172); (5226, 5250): 25.76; 12.9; 12.9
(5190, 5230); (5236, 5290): 25.03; 12.4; 12.6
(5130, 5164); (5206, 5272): 25.53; 13.0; 12.5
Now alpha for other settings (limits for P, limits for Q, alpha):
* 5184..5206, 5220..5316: 0.11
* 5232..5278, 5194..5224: 0.27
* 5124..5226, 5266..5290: 0.10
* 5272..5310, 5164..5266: 0.28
